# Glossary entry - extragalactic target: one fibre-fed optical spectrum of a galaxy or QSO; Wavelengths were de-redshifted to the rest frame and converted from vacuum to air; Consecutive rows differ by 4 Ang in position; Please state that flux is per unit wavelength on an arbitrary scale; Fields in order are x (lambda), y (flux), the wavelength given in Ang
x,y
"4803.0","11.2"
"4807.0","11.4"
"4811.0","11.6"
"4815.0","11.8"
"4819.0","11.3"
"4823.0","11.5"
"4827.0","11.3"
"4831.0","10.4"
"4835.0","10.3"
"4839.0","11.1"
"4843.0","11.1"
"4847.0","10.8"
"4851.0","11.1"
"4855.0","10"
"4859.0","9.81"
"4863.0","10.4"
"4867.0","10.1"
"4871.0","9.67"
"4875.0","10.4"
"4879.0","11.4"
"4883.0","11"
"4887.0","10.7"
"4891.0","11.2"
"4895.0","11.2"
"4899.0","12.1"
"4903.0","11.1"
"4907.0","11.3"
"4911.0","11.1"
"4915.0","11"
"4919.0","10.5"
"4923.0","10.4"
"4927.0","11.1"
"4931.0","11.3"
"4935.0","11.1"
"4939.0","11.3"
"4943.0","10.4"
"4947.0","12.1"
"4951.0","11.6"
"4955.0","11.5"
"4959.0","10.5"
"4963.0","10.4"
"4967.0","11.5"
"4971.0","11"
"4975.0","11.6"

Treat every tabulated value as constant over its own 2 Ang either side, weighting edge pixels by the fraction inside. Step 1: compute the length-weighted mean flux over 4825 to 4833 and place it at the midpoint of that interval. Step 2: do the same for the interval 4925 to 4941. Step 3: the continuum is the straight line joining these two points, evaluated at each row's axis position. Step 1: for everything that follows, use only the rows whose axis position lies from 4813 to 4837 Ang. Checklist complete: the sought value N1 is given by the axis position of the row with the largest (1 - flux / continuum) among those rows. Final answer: 4835.0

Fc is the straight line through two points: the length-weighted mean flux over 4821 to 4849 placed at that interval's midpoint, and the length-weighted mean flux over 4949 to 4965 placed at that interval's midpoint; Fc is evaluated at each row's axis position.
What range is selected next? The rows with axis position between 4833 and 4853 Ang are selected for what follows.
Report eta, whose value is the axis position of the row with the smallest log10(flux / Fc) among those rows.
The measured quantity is 4835.0 Ang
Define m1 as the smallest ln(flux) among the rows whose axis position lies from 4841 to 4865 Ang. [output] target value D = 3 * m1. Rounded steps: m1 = 2.28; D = 6.9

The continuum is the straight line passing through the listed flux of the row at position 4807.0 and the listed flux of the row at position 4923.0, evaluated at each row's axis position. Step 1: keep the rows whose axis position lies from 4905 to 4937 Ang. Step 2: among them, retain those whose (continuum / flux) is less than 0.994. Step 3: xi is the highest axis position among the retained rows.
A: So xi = 4935.0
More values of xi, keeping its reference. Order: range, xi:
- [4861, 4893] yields 4891.0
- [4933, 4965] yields 4963.0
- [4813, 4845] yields 4827.0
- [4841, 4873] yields 4851.0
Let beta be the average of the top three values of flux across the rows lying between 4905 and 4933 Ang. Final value 11.2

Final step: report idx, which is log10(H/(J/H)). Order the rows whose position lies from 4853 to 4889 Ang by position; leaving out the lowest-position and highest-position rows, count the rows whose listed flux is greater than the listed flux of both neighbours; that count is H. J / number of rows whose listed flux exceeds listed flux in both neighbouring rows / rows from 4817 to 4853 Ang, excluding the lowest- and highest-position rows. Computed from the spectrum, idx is 0.60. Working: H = 2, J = 1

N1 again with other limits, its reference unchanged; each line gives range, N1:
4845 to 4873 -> 4871.0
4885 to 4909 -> 4887.0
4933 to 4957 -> 4943.0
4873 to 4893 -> 4875.0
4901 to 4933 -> 4923.0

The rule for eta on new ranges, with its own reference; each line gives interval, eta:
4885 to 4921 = 4919.0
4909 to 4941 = 4923.0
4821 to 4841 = 4835.0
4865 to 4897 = 4871.0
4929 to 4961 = 4943.0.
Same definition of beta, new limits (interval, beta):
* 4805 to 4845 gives 11.6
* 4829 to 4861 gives 11.1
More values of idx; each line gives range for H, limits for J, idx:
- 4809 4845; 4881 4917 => 0.30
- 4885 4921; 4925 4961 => 0.12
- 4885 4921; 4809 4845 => 0.30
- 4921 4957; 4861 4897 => 0.95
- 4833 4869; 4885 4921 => 0.30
